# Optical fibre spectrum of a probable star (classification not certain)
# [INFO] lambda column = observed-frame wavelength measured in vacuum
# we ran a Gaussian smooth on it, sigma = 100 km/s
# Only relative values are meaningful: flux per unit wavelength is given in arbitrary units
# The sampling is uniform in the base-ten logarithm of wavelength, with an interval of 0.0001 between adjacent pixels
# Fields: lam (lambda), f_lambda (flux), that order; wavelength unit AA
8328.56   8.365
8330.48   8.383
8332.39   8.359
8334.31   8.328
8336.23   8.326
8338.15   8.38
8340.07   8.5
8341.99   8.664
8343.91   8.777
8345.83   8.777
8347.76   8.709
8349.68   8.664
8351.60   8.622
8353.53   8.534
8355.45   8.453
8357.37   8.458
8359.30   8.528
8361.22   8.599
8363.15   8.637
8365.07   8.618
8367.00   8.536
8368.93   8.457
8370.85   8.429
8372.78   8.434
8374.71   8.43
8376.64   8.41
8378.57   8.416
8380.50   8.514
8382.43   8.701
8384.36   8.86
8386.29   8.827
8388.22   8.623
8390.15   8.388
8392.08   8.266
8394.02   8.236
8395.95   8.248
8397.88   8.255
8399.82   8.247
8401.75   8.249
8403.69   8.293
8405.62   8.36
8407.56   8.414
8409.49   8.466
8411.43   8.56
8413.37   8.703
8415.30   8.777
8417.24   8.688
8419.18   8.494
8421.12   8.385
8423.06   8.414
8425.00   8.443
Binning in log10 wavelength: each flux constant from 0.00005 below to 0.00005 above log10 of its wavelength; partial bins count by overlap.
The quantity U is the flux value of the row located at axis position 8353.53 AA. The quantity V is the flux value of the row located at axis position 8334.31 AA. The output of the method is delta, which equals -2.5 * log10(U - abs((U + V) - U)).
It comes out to 1.7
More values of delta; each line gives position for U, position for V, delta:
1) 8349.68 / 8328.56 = 1.3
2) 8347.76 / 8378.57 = 1.3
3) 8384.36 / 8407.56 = 0.9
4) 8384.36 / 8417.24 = 1.9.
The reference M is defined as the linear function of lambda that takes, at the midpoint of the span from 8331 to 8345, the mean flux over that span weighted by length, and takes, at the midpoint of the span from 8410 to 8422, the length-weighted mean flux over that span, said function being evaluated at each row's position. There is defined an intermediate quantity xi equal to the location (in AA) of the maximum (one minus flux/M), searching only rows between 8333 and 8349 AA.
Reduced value 8336.23 AA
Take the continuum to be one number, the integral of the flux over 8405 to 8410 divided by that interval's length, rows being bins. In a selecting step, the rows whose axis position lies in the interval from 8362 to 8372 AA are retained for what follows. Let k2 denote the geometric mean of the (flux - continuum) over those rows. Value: 0.08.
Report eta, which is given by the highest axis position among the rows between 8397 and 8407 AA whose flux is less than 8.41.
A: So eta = 8405.62 AA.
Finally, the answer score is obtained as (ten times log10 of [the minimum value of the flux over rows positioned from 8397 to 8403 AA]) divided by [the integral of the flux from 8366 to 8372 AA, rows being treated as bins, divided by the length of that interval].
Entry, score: 1.08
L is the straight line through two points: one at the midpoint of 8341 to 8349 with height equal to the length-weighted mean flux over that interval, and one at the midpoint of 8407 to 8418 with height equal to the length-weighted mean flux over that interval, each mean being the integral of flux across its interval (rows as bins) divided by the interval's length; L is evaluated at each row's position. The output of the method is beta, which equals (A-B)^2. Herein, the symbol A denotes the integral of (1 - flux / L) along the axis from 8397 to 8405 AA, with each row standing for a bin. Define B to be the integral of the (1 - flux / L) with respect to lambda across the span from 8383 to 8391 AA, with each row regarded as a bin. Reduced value 0.13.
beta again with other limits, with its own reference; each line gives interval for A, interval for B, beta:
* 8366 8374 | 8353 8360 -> 0.00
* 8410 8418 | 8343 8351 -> 0.00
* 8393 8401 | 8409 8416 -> 0.14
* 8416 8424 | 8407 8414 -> 0.00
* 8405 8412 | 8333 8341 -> 0.04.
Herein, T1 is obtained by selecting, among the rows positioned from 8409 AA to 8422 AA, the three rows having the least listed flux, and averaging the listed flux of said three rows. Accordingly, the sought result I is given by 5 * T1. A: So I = 42.2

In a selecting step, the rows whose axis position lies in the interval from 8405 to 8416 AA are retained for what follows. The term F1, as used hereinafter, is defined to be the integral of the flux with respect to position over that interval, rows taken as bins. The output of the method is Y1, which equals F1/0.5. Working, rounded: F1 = 94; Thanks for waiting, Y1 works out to 188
